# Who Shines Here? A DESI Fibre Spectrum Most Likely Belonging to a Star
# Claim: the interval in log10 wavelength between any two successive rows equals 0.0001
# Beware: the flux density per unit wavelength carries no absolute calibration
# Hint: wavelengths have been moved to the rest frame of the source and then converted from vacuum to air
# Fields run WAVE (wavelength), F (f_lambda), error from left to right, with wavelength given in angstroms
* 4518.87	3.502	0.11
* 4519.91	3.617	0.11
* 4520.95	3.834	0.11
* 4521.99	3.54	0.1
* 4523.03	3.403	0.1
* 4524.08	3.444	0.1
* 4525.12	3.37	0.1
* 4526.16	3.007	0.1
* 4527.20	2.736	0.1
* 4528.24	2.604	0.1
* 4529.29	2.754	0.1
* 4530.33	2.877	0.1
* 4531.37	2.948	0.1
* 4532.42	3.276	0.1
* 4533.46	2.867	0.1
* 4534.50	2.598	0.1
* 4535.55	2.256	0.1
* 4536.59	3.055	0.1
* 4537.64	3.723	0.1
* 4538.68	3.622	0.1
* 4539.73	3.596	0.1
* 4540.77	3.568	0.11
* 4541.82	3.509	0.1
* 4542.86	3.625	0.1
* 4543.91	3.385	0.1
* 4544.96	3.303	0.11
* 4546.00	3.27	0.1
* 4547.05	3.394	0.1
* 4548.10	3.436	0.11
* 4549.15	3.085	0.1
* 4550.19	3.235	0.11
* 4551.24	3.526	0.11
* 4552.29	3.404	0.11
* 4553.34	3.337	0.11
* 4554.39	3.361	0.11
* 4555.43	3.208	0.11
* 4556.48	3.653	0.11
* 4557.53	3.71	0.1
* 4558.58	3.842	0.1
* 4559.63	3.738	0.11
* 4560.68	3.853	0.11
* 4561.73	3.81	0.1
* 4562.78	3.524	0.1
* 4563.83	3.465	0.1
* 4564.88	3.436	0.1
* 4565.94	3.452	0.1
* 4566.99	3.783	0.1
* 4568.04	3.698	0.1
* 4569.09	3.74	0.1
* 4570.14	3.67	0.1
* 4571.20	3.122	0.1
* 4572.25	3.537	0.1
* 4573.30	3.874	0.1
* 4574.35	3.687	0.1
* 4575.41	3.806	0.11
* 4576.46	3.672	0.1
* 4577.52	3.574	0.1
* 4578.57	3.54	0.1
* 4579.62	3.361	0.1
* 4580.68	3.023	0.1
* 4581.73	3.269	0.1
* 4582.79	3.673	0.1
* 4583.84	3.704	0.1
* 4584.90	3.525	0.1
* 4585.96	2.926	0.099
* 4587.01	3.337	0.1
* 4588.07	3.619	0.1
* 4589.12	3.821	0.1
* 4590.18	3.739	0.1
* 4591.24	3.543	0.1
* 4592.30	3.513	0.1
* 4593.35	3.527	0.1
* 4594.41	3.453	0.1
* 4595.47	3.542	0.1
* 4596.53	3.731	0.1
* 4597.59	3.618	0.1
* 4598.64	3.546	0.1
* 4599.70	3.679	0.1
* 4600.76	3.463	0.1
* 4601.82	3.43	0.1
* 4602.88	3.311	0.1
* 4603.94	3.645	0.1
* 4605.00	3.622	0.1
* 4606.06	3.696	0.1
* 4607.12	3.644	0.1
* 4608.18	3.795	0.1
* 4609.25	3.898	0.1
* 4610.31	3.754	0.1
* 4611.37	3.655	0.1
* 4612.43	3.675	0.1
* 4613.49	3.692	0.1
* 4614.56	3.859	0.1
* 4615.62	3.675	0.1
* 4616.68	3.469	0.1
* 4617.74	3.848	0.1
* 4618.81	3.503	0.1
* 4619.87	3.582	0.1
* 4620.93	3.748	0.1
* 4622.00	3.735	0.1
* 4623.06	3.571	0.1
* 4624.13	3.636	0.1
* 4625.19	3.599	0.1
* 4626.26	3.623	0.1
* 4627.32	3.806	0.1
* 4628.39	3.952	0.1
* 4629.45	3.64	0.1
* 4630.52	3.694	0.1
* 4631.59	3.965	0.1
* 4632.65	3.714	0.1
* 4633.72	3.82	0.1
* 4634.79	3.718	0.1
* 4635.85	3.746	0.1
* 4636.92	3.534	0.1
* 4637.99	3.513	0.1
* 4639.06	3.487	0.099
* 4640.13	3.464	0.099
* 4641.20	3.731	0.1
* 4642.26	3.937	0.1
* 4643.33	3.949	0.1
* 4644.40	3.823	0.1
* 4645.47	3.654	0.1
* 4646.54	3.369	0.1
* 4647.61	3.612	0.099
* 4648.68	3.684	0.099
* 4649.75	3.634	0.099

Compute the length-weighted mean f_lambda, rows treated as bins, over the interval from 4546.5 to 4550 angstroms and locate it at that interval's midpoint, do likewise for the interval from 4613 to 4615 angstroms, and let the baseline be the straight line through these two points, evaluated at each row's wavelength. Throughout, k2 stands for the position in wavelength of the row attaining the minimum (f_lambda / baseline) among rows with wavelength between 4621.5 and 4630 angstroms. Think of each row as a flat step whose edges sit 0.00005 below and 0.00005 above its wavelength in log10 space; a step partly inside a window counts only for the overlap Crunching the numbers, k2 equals 4623.06 angstroms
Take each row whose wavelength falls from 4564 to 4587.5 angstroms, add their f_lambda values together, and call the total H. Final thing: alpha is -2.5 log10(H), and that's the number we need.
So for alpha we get -4.72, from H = 77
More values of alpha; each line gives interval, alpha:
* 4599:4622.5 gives -4.76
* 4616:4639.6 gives -4.77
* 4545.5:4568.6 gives -4.72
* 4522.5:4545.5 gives -4.61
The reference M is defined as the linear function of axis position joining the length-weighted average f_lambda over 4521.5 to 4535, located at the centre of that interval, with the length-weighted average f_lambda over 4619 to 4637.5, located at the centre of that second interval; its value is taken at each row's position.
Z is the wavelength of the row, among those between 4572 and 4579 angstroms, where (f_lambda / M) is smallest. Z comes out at 4578.57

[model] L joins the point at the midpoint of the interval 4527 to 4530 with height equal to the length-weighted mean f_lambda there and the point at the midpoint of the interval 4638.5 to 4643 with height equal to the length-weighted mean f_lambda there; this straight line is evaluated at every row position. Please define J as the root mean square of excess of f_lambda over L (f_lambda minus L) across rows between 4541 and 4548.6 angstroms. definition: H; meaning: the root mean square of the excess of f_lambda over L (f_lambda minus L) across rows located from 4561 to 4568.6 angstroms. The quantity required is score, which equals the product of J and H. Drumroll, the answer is 0.35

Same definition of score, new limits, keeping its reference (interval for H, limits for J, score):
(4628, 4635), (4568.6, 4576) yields 0.14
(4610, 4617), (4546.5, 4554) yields 0.13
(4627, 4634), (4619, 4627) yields 0.04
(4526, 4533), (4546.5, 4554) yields 0.12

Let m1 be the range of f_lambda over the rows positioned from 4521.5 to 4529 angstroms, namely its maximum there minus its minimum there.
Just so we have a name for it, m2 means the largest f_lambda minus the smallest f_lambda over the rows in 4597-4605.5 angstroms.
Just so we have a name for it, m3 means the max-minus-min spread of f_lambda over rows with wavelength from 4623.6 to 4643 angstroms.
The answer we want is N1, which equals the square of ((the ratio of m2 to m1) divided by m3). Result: 0.6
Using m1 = 0.94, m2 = 0.4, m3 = 0.5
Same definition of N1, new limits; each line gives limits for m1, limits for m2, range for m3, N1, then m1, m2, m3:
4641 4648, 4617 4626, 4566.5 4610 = 0.4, 0.58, 0.3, 1.0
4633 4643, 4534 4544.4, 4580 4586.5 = 15.9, 0.47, 1.5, 0.8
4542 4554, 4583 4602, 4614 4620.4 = 18.1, 0.54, 0.9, 0.4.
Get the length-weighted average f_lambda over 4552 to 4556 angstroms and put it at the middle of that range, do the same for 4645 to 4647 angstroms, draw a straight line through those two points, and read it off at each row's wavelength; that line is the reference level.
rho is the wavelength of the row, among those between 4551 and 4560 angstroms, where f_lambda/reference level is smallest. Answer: 4555.43 angstroms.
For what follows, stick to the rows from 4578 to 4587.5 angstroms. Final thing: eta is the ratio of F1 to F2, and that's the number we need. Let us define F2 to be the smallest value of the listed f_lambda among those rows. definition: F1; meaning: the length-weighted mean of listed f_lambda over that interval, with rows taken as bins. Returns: 1.15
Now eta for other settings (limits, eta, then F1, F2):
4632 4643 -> 1.06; 3.68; 3.464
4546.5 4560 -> 1.12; 3.45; 3.085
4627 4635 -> 1.04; 3.79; 3.64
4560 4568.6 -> 1.06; 3.63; 3.436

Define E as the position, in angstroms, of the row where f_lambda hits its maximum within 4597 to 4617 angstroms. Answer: 4609.25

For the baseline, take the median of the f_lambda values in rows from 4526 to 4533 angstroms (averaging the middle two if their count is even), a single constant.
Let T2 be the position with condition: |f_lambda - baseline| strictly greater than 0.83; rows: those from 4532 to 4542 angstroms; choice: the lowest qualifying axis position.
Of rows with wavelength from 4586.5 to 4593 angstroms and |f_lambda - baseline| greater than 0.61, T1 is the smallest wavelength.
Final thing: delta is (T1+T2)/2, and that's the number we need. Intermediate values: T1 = 4588.07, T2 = 4537.64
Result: 4562.9 angstroms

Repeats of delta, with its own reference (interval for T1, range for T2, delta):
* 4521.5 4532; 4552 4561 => 4539.8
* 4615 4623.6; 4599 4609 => 4611.9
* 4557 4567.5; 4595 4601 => 4577.0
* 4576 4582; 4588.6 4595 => 4582.8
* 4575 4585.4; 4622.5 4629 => 4601.4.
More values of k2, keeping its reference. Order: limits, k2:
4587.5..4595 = 4594.41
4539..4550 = 4549.15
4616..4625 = 4616.68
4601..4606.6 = 4602.88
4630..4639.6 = 4639.06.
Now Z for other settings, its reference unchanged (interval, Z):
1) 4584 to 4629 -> 4585.96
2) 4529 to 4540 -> 4535.55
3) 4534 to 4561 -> 4535.55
